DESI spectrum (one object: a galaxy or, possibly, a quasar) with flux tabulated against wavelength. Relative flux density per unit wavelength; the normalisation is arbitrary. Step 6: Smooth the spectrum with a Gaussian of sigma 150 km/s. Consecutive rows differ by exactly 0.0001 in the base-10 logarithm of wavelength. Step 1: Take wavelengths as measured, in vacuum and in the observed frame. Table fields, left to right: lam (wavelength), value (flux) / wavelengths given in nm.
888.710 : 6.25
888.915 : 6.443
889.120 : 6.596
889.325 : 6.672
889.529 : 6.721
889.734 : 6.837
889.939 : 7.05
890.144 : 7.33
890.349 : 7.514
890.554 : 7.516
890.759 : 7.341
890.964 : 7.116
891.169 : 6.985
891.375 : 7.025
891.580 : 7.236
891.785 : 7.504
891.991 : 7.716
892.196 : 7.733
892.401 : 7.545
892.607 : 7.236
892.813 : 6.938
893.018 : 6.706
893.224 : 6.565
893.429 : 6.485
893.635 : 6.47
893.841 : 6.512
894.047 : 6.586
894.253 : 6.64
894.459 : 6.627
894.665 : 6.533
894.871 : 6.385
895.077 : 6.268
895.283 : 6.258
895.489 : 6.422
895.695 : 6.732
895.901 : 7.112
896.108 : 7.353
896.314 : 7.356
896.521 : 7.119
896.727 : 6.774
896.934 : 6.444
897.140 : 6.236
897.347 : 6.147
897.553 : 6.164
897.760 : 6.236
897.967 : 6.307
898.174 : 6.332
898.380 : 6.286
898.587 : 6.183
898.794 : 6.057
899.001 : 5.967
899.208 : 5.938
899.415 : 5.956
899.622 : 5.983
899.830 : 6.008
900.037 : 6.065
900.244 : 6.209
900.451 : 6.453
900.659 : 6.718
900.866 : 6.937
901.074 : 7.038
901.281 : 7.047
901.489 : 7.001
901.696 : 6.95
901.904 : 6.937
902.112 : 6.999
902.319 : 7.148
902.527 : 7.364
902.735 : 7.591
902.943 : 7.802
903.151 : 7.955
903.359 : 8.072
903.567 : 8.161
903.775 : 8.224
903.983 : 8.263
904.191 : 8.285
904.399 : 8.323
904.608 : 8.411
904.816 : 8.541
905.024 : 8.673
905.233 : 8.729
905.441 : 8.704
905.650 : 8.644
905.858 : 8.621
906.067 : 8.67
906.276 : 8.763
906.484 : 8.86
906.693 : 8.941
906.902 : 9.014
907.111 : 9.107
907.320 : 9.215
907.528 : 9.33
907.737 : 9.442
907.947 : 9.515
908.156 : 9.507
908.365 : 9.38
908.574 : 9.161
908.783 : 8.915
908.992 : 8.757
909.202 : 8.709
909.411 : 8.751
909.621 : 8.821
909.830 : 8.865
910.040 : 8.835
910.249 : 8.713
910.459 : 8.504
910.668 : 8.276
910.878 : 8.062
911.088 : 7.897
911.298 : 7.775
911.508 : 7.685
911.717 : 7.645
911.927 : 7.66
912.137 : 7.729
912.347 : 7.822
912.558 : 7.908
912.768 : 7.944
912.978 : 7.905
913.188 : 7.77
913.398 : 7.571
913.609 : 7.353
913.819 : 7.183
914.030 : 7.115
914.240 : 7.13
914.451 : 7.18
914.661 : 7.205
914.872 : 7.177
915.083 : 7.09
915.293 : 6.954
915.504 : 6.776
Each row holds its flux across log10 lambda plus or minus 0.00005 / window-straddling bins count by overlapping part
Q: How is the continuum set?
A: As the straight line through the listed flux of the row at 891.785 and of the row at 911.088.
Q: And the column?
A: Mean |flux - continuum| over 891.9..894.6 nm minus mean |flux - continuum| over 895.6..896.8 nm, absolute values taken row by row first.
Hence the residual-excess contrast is 0.2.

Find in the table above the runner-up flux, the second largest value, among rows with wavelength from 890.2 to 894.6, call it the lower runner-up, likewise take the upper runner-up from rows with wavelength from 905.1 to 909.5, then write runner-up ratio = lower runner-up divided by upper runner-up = 0.81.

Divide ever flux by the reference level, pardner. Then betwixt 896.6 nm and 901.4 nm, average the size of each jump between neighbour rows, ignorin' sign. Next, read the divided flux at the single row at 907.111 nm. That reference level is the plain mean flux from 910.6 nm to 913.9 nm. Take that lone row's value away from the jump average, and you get -1.16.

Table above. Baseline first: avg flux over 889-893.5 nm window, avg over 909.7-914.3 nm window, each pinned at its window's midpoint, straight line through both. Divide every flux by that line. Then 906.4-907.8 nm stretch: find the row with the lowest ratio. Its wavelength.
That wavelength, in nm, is 906.484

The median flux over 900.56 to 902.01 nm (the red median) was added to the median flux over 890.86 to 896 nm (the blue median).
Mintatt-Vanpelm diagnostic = 13.7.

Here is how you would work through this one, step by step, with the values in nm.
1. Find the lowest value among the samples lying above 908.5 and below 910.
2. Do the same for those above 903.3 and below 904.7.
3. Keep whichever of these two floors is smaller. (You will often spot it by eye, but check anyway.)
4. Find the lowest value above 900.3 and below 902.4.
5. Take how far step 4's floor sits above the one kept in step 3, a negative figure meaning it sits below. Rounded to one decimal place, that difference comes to -1.6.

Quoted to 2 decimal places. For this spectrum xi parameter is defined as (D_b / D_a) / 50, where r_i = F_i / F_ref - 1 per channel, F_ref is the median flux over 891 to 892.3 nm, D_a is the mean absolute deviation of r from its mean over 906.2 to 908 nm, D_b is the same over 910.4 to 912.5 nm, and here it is 0.02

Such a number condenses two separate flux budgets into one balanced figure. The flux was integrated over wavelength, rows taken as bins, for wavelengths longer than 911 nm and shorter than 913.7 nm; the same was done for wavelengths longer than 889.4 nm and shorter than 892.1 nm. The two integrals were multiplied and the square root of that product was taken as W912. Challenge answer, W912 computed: 20.2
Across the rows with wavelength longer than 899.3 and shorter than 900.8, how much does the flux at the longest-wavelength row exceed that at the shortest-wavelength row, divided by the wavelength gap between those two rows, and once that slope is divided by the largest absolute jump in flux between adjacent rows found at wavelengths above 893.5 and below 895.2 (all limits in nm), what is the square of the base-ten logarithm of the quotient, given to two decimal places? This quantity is 0.38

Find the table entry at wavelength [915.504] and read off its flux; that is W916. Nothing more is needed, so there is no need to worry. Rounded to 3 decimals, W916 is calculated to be 6.776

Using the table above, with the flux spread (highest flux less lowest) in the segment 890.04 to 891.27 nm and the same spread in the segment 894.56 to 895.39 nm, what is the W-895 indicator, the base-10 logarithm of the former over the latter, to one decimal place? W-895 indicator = 0.3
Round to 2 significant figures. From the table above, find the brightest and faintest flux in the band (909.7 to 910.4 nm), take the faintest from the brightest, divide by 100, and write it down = 0.0015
